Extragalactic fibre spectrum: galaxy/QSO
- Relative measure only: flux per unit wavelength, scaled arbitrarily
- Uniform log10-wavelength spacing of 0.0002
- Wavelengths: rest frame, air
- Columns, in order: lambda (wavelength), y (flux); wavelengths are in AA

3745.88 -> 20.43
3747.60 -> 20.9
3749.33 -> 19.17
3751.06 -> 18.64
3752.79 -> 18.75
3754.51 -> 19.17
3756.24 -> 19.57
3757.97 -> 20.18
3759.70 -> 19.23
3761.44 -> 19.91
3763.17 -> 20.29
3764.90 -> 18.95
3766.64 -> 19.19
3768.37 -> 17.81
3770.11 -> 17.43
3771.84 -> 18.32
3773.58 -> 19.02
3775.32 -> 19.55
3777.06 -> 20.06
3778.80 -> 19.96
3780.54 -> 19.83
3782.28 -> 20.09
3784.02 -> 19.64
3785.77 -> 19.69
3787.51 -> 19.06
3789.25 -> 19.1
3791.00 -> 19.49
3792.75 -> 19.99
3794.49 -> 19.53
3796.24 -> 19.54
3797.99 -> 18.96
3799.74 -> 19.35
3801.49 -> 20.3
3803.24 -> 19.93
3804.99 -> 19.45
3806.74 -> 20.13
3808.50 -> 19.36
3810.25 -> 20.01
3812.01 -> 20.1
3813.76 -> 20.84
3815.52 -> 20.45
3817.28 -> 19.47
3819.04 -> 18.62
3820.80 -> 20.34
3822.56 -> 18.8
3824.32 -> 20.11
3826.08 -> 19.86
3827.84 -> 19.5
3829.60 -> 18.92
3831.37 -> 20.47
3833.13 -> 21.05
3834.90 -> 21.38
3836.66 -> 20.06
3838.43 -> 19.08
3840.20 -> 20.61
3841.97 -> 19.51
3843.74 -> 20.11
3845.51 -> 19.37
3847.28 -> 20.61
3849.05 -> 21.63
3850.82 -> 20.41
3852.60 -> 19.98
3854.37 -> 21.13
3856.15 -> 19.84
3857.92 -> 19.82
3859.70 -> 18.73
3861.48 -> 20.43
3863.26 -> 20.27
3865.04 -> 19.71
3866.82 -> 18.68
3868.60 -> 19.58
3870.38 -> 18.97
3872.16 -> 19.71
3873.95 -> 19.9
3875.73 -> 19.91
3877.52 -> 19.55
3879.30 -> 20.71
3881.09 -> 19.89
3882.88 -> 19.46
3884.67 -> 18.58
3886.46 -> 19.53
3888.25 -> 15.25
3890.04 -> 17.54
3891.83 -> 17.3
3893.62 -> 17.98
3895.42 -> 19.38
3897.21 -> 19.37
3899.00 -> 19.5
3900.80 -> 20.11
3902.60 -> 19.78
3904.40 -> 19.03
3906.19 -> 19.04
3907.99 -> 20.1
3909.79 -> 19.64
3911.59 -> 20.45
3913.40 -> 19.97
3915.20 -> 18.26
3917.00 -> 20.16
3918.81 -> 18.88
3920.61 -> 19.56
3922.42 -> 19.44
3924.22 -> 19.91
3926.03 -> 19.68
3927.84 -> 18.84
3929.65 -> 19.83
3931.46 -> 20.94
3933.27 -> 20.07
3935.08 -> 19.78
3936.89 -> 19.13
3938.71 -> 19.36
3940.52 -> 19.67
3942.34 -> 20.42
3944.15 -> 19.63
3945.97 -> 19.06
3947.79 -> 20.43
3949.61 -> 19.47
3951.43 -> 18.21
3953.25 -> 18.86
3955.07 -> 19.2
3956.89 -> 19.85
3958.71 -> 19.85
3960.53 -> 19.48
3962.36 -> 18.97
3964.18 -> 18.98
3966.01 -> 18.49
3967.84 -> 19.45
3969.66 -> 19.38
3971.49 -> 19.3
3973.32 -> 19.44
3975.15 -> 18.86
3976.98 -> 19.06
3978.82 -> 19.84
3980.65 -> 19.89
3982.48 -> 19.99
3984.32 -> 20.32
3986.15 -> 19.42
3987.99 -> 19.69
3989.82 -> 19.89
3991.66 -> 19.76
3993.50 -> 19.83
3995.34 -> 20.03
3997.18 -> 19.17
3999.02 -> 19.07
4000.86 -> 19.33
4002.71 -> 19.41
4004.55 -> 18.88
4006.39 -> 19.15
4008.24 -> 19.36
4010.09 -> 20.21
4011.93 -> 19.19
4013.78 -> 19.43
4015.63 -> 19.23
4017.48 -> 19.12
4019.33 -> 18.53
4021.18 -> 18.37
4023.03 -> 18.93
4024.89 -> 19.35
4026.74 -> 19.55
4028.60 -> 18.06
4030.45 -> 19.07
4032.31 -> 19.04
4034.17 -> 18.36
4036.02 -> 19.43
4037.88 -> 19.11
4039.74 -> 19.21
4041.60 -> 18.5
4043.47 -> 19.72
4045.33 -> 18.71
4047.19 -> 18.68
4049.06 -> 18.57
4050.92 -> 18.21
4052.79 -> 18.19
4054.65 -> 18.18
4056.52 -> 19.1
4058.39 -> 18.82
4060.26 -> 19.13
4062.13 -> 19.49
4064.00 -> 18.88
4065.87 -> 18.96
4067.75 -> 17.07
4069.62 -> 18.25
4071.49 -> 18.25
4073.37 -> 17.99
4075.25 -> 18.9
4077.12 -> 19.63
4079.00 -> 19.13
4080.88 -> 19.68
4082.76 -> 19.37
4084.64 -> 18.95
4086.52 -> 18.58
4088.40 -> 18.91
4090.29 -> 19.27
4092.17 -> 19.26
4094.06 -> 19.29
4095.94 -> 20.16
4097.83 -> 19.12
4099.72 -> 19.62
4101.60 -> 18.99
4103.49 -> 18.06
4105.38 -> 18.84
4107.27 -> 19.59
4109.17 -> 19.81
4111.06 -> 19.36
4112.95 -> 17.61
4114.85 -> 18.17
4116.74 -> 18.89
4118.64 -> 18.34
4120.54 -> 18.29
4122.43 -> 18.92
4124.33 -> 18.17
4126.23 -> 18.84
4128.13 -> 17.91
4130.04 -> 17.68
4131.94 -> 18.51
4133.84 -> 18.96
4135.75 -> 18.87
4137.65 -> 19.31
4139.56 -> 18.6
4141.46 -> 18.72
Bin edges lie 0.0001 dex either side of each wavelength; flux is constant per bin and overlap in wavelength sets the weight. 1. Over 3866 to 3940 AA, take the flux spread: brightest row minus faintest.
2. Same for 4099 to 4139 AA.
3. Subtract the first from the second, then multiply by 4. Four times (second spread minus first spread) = -14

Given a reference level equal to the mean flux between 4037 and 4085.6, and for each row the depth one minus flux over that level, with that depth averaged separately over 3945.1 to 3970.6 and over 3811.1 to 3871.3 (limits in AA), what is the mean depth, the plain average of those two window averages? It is -0.043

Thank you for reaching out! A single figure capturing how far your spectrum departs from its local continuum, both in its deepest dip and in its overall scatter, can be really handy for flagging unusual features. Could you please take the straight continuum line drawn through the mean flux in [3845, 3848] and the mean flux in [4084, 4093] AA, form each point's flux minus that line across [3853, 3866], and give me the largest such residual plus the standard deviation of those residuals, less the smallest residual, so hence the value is 3.1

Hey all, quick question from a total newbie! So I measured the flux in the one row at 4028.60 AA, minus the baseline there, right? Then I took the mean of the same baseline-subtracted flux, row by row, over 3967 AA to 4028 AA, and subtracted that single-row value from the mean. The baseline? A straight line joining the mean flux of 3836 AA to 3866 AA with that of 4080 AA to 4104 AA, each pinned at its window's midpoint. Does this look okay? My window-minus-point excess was 1.2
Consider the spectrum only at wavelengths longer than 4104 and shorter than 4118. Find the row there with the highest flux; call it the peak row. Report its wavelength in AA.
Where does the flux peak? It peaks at 4109.17 AA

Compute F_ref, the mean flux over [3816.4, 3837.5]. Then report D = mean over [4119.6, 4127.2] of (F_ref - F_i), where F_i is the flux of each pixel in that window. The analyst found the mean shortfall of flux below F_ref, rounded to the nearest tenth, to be 1.3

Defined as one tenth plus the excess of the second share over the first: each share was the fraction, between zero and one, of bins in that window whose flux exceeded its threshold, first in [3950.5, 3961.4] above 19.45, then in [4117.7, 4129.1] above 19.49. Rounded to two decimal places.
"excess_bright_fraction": -0.40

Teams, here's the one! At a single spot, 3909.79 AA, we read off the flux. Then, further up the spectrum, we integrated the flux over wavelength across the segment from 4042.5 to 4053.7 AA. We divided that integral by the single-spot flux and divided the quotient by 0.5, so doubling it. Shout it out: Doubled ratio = 21.3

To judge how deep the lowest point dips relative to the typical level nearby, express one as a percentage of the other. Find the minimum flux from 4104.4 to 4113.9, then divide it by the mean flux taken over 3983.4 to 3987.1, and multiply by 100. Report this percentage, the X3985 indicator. 89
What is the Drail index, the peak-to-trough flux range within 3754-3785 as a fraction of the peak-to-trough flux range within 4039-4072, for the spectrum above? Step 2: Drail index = 1.1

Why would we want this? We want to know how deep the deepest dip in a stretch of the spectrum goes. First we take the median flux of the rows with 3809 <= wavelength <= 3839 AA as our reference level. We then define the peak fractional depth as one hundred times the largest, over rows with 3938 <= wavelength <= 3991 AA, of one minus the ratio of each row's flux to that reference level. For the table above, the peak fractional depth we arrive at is 9.2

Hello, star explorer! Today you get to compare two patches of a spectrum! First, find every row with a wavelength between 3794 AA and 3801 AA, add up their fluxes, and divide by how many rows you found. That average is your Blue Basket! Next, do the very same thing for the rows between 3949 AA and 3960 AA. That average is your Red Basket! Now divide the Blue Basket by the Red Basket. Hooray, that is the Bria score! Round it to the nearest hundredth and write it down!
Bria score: 1.01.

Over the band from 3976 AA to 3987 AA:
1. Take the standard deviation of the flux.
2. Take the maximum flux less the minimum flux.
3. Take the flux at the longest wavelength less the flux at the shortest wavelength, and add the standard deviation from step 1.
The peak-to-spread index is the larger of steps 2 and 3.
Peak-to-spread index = 1.3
